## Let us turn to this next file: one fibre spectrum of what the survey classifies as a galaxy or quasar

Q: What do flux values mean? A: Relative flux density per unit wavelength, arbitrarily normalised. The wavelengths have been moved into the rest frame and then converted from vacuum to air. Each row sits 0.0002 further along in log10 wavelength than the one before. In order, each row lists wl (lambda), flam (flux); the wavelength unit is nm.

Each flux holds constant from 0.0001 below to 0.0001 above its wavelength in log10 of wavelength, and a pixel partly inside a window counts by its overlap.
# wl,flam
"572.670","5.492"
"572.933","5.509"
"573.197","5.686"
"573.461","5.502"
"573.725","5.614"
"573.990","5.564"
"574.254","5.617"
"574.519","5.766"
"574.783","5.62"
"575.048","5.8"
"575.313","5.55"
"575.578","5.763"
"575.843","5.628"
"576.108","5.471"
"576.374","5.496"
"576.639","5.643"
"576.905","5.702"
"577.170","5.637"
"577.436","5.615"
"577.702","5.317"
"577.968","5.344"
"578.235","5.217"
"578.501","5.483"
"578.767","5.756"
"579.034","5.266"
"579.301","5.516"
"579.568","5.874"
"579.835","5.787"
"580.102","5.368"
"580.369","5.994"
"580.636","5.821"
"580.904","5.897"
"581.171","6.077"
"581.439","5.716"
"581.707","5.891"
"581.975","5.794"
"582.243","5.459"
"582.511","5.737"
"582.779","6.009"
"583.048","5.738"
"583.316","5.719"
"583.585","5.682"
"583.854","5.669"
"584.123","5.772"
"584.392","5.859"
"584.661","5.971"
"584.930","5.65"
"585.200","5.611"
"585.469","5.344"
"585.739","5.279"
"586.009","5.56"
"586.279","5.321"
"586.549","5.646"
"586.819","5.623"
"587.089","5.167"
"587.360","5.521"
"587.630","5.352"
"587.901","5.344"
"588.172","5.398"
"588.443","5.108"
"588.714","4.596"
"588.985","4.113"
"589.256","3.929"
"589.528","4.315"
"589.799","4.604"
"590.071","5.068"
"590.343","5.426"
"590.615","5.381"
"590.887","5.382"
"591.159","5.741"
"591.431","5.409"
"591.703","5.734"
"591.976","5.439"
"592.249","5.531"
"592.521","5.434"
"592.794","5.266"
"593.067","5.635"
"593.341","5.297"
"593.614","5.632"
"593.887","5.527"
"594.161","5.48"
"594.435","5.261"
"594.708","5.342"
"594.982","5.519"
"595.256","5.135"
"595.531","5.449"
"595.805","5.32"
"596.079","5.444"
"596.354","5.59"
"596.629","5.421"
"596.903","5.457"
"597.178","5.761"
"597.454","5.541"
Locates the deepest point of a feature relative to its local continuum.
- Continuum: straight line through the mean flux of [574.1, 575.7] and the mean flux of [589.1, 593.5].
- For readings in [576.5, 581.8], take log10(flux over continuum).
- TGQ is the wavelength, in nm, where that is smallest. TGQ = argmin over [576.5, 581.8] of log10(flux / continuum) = 578.235 nm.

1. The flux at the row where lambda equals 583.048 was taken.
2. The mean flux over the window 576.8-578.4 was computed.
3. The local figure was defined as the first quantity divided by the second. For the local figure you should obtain 1.05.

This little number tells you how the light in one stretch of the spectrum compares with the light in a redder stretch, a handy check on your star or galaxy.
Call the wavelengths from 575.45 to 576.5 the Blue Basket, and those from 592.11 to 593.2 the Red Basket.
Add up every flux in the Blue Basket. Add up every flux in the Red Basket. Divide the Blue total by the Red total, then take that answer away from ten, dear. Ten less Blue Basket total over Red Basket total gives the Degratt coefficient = 8.98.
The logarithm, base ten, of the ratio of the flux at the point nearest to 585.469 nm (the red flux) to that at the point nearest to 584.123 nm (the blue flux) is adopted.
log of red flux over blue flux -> -0.033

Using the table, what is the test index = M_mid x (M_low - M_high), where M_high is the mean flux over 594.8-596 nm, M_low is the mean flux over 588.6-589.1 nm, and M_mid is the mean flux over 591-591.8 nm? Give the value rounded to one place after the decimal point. -5.6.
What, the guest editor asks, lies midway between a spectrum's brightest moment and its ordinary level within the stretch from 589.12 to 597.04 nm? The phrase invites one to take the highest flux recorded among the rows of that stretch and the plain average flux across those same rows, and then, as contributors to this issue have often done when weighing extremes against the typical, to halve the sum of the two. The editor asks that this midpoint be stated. 5.53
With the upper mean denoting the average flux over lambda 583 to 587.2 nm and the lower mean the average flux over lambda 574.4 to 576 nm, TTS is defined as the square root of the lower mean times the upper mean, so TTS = 5.64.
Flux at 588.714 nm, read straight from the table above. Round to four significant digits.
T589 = 4.596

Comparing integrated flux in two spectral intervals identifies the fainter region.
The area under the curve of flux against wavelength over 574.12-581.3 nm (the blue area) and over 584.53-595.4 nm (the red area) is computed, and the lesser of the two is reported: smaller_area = 40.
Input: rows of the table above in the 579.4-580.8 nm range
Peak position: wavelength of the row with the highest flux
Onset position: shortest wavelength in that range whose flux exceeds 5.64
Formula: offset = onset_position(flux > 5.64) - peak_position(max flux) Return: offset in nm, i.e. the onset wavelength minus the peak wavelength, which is -0.80 nm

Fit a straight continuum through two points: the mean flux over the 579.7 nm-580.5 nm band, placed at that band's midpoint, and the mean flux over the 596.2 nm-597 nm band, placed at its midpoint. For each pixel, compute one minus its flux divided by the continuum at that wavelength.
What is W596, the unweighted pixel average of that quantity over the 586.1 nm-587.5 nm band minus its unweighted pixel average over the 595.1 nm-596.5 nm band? 0.009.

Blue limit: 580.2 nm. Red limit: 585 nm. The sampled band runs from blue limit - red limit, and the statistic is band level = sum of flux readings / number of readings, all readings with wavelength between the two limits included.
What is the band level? 5.80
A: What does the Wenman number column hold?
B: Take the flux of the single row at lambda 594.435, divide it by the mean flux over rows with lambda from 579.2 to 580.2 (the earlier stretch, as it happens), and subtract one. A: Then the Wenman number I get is -0.07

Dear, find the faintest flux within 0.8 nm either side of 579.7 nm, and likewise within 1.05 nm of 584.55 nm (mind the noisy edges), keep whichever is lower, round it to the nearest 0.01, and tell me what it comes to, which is 5.27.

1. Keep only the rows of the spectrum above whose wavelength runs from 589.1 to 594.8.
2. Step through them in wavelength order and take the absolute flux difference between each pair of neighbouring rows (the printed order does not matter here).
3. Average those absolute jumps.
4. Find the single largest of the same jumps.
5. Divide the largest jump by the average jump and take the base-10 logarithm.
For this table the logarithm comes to 0.29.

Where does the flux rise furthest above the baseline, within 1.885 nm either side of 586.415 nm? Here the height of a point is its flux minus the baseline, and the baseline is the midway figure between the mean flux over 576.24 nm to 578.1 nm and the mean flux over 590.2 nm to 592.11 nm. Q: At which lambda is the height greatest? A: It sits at 584.661 nm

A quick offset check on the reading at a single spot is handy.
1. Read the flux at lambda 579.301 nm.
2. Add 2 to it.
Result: 7.52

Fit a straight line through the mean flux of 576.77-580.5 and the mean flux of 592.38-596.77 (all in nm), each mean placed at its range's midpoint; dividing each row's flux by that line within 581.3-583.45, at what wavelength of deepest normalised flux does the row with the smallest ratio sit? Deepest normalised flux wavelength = 582.243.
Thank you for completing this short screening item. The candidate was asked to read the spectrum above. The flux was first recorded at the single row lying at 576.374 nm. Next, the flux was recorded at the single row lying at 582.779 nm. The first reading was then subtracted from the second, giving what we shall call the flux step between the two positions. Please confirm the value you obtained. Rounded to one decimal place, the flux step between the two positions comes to 0.5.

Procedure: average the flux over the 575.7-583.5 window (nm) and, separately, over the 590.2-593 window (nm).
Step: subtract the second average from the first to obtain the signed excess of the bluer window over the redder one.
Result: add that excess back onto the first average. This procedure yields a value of 5.8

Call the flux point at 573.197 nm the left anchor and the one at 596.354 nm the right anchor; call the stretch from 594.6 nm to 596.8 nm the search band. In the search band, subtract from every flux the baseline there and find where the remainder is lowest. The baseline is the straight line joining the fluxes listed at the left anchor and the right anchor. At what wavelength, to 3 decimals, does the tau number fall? 595.256 nm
